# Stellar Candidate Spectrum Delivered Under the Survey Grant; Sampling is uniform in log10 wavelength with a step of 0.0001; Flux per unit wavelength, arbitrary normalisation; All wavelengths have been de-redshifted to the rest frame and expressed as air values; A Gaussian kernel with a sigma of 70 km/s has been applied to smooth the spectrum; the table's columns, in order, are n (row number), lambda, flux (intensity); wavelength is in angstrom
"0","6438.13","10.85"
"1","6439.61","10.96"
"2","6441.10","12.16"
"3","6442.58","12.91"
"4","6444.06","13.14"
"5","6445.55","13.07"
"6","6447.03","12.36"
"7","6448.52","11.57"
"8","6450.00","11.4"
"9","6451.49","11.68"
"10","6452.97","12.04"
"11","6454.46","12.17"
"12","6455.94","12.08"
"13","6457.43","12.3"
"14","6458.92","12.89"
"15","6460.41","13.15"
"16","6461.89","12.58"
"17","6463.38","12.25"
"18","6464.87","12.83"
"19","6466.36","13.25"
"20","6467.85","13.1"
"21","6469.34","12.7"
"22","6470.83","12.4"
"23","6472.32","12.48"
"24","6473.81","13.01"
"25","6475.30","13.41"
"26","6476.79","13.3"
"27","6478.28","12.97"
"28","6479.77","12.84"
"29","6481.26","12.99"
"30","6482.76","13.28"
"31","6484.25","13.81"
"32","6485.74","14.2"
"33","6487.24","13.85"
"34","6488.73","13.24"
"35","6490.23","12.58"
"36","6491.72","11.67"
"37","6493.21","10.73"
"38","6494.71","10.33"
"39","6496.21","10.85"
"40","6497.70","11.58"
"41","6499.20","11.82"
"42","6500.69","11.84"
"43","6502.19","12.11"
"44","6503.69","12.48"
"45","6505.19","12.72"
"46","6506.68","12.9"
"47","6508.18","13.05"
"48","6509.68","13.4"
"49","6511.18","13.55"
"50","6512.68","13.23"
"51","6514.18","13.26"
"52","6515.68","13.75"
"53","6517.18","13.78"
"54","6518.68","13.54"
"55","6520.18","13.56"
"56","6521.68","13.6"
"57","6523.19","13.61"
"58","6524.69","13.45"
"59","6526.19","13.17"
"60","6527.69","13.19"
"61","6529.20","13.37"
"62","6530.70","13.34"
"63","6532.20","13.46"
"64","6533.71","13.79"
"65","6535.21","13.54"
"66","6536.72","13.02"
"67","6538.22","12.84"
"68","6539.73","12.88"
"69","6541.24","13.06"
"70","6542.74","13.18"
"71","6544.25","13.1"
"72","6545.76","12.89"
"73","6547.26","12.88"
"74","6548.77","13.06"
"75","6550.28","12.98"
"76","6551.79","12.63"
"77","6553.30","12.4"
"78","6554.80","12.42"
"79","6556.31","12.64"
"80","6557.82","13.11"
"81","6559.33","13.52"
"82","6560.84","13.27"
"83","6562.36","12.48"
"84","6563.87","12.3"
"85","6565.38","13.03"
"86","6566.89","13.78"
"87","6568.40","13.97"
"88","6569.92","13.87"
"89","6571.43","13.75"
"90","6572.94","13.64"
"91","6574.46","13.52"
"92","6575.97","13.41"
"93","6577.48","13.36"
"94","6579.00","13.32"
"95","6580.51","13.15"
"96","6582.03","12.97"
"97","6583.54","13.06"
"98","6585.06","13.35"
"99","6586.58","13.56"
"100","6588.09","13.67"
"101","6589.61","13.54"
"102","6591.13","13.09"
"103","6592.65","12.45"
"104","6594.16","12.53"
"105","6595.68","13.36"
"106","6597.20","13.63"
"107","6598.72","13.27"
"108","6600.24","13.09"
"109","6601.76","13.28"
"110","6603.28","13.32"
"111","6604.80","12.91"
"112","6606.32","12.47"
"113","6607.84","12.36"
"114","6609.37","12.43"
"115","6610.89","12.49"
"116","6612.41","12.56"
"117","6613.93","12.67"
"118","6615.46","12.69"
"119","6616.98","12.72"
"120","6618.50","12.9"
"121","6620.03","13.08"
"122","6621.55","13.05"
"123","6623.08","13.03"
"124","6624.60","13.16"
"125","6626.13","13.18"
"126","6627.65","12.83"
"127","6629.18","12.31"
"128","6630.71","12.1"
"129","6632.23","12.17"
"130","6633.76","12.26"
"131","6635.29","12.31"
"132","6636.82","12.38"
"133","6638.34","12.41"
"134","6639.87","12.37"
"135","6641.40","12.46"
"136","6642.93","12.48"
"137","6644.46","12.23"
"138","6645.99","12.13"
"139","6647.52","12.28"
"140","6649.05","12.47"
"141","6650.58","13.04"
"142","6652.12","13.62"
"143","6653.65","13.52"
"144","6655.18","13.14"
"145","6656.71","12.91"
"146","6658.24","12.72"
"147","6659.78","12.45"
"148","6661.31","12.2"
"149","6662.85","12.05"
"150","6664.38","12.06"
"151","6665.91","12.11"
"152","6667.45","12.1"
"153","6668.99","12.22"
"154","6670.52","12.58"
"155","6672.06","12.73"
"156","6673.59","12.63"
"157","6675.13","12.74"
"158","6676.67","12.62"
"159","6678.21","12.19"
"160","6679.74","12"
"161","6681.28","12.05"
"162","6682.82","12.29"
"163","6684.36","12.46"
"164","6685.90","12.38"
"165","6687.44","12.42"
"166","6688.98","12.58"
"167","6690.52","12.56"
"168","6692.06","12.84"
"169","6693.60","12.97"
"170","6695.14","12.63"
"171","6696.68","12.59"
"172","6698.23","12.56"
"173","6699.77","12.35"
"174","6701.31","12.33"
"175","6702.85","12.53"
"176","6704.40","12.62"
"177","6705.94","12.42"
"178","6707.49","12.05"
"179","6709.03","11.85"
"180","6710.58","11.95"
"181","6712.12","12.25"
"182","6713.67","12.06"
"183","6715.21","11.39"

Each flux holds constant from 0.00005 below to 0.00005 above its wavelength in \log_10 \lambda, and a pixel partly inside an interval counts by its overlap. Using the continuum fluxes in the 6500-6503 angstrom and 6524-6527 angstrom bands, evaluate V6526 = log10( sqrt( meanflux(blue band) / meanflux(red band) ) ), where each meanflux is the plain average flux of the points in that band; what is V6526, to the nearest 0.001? -0.023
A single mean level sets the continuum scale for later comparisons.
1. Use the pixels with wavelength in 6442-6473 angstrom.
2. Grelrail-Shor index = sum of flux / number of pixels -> 12.5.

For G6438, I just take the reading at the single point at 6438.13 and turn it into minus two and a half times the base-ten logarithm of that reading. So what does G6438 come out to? -2.59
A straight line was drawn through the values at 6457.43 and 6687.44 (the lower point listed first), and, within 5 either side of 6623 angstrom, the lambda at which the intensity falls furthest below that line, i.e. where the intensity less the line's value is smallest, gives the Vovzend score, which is 6627.65 angstrom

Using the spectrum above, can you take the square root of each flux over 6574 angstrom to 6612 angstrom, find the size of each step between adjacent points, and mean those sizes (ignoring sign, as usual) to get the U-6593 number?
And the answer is 0.032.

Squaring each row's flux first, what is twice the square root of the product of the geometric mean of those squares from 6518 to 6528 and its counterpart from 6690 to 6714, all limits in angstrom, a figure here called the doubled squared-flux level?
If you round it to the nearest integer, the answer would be 334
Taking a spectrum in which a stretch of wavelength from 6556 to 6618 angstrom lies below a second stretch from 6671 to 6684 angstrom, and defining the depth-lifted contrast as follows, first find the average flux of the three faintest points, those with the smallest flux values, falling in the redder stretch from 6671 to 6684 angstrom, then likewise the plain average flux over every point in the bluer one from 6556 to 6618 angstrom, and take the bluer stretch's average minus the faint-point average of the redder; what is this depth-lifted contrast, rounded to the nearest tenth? 1.0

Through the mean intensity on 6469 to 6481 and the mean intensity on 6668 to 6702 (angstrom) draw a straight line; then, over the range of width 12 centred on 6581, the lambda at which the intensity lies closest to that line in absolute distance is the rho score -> 6582.03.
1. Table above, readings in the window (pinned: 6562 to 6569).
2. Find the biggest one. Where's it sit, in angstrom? 6568.40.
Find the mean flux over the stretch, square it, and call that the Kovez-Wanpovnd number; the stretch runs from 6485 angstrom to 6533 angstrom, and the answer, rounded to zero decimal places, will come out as 165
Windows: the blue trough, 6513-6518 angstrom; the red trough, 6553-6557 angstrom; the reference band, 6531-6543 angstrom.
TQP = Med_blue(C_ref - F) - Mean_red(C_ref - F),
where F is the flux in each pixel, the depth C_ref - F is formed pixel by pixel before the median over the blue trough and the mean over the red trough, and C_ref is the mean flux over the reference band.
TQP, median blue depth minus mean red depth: -1.3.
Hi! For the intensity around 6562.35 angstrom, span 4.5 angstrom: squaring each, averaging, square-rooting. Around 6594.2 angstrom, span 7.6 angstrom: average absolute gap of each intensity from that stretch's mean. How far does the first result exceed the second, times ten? 123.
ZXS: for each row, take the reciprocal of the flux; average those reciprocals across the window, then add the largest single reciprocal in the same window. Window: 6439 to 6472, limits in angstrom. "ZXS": 0.172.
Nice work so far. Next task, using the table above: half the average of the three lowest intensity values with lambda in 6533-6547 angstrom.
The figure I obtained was 6.4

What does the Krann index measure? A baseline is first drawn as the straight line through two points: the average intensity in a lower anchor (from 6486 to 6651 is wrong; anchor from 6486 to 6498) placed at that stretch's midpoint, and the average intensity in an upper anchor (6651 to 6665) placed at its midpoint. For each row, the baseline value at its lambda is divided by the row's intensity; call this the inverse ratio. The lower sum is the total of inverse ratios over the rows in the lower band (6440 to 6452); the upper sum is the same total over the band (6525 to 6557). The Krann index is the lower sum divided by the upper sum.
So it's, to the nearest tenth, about 0.4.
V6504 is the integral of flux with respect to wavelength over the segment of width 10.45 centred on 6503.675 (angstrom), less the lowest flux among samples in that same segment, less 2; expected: 116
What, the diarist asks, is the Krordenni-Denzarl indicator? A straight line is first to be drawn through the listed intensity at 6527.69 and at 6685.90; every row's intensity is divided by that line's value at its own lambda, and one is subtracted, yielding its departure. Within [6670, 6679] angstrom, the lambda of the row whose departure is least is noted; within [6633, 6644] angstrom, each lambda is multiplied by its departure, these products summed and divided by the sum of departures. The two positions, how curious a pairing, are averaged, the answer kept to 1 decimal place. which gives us 6657.8 angstrom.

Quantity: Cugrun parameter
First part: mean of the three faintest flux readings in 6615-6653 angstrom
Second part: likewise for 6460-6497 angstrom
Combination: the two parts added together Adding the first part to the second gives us 22.8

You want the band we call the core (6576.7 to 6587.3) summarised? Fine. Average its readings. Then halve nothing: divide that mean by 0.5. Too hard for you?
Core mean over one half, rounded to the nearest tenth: 26.5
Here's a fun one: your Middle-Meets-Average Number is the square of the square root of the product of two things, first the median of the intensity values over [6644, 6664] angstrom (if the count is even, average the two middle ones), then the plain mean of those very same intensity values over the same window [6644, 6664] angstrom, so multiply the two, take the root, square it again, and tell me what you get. 158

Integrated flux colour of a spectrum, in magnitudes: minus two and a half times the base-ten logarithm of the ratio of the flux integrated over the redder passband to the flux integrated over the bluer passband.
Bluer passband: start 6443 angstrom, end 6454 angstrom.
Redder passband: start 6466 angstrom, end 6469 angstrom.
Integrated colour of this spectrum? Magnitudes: 1.3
